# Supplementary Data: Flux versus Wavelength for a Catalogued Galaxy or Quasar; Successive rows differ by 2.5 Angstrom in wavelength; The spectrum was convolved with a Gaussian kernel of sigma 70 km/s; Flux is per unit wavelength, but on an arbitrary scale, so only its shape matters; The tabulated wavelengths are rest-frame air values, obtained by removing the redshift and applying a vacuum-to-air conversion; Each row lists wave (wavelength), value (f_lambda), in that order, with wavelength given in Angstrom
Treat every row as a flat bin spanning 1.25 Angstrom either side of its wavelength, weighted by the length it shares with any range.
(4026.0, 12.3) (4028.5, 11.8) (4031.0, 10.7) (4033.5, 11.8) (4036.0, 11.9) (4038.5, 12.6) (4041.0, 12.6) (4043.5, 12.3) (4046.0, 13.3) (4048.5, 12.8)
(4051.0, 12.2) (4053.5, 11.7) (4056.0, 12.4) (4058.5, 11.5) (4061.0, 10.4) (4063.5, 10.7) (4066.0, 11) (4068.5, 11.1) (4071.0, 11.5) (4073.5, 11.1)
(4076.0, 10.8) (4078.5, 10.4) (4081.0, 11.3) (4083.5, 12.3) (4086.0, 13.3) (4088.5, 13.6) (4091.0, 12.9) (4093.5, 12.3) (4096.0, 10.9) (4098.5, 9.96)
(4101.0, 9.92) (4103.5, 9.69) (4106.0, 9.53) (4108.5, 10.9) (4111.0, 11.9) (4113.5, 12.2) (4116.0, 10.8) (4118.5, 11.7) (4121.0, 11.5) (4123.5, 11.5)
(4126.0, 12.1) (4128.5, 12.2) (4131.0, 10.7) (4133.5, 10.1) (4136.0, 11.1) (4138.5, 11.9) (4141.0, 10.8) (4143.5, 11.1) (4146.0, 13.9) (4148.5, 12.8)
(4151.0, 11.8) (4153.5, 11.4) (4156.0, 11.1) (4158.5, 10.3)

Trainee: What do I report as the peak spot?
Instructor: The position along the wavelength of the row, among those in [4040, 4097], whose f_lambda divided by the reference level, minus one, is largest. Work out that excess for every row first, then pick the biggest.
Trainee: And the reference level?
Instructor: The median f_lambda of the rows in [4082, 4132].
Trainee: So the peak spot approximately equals 4088.5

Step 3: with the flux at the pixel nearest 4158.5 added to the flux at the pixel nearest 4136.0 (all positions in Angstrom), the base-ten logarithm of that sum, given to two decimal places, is 1.33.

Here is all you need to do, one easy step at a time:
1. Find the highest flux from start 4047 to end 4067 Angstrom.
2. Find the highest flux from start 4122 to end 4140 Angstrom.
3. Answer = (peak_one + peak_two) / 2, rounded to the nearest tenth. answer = 12.5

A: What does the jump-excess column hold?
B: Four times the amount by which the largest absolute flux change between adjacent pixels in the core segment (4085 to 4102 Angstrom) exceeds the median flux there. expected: -43.6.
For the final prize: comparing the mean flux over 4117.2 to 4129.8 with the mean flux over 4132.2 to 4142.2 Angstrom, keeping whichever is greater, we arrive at 11.8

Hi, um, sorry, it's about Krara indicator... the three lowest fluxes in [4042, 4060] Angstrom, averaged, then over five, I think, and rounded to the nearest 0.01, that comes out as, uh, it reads 2.36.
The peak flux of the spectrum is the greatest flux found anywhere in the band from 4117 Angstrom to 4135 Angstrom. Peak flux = 12.2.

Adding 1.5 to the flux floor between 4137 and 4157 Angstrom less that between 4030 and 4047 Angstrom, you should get 1.6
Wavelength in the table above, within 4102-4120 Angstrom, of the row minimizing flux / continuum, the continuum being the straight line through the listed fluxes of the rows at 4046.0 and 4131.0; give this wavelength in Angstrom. 4106.0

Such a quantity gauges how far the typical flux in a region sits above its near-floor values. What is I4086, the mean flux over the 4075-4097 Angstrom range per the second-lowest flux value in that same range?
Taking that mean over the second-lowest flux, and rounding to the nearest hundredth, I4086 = 1.11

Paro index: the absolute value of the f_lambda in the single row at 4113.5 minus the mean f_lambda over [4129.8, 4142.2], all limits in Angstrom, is 1.3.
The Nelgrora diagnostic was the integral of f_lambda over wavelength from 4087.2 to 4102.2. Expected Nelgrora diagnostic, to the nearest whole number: 174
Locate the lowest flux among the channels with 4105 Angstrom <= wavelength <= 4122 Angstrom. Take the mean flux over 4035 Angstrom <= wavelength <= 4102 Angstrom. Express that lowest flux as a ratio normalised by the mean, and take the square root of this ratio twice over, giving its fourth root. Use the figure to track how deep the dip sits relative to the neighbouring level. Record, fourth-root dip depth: 0.949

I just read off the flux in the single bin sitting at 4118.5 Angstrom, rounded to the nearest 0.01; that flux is 11.70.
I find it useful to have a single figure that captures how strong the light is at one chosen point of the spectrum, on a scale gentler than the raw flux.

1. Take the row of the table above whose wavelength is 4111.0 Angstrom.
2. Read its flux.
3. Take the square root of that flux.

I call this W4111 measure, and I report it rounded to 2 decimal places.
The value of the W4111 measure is 3.45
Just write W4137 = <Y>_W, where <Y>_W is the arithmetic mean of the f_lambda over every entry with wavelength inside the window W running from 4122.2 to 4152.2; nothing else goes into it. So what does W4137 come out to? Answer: 11.7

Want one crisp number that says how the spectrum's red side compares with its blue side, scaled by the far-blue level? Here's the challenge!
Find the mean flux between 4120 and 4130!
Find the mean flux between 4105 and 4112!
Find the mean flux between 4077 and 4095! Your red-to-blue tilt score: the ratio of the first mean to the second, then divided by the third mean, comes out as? 0.089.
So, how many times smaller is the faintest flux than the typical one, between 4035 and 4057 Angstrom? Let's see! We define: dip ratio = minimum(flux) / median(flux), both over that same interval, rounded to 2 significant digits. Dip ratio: 0.94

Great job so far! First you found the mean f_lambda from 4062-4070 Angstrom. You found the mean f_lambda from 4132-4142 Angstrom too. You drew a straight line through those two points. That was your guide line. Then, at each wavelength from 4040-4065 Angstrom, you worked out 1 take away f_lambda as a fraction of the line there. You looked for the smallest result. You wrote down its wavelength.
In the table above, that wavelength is 4046.0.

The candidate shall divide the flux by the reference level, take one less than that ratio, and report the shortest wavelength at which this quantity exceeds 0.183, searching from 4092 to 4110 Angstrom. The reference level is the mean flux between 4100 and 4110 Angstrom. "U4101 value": 4093.5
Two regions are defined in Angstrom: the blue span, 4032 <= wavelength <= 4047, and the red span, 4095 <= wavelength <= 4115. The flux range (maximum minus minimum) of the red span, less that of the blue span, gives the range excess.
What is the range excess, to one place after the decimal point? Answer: 1.2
